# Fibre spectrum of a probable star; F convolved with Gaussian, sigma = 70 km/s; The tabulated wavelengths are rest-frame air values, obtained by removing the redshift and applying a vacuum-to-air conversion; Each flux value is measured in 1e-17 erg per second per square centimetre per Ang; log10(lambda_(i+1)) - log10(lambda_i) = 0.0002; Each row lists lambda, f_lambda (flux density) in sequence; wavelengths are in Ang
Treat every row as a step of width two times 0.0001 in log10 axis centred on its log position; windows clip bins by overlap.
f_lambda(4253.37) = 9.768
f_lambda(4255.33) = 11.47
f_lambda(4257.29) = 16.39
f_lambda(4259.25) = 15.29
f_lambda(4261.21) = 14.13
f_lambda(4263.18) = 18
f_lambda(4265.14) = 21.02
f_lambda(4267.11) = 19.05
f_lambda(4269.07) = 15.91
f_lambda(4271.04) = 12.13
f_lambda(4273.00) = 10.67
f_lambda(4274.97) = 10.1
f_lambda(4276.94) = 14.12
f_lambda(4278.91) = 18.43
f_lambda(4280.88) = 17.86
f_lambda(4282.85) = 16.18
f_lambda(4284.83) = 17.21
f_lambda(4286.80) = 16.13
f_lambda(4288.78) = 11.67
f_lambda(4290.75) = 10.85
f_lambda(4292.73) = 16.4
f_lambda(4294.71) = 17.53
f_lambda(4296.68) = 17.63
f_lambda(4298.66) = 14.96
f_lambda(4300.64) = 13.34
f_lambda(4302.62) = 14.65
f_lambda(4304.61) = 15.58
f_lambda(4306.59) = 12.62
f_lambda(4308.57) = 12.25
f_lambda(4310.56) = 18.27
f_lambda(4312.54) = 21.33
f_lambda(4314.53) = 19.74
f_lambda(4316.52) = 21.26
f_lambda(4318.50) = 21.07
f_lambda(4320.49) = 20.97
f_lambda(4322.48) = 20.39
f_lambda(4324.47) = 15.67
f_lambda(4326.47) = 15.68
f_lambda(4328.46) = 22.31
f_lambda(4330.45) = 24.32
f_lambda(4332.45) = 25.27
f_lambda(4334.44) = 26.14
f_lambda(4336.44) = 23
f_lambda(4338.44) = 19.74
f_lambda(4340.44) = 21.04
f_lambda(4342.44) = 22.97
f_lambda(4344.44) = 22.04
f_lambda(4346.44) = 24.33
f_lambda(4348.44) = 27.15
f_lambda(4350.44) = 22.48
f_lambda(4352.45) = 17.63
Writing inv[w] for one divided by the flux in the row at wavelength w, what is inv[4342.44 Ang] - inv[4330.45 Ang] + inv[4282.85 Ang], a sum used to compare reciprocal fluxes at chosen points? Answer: 0.064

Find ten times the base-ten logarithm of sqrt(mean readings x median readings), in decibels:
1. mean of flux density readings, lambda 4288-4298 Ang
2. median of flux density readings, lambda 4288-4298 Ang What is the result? 11.9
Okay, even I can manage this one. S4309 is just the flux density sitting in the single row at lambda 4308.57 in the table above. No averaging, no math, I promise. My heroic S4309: 12.25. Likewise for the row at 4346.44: 24.33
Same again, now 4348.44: 27.15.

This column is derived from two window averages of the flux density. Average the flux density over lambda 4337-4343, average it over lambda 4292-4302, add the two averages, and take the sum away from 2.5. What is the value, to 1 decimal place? -34.7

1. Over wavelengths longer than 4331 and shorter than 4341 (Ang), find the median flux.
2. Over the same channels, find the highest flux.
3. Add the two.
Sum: 49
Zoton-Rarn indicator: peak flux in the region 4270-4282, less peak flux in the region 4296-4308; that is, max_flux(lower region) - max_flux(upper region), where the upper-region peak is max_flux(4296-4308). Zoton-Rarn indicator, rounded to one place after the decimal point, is 0.8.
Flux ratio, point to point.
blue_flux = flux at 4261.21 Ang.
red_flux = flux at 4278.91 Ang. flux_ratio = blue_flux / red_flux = 0.77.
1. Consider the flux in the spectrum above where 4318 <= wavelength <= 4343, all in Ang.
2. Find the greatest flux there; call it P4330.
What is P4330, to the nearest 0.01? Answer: 26.14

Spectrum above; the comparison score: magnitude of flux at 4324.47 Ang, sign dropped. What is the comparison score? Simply 15.7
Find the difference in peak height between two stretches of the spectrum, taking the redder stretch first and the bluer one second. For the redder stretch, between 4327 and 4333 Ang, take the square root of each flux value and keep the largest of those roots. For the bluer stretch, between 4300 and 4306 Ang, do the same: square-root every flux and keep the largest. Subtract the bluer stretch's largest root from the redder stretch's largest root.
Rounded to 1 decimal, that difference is 1.1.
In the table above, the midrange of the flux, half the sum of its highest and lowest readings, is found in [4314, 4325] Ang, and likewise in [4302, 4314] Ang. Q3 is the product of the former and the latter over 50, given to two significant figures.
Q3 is 6.2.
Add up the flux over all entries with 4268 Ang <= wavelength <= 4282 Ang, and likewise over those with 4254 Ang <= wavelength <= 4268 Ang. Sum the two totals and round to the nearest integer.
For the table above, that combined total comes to 215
